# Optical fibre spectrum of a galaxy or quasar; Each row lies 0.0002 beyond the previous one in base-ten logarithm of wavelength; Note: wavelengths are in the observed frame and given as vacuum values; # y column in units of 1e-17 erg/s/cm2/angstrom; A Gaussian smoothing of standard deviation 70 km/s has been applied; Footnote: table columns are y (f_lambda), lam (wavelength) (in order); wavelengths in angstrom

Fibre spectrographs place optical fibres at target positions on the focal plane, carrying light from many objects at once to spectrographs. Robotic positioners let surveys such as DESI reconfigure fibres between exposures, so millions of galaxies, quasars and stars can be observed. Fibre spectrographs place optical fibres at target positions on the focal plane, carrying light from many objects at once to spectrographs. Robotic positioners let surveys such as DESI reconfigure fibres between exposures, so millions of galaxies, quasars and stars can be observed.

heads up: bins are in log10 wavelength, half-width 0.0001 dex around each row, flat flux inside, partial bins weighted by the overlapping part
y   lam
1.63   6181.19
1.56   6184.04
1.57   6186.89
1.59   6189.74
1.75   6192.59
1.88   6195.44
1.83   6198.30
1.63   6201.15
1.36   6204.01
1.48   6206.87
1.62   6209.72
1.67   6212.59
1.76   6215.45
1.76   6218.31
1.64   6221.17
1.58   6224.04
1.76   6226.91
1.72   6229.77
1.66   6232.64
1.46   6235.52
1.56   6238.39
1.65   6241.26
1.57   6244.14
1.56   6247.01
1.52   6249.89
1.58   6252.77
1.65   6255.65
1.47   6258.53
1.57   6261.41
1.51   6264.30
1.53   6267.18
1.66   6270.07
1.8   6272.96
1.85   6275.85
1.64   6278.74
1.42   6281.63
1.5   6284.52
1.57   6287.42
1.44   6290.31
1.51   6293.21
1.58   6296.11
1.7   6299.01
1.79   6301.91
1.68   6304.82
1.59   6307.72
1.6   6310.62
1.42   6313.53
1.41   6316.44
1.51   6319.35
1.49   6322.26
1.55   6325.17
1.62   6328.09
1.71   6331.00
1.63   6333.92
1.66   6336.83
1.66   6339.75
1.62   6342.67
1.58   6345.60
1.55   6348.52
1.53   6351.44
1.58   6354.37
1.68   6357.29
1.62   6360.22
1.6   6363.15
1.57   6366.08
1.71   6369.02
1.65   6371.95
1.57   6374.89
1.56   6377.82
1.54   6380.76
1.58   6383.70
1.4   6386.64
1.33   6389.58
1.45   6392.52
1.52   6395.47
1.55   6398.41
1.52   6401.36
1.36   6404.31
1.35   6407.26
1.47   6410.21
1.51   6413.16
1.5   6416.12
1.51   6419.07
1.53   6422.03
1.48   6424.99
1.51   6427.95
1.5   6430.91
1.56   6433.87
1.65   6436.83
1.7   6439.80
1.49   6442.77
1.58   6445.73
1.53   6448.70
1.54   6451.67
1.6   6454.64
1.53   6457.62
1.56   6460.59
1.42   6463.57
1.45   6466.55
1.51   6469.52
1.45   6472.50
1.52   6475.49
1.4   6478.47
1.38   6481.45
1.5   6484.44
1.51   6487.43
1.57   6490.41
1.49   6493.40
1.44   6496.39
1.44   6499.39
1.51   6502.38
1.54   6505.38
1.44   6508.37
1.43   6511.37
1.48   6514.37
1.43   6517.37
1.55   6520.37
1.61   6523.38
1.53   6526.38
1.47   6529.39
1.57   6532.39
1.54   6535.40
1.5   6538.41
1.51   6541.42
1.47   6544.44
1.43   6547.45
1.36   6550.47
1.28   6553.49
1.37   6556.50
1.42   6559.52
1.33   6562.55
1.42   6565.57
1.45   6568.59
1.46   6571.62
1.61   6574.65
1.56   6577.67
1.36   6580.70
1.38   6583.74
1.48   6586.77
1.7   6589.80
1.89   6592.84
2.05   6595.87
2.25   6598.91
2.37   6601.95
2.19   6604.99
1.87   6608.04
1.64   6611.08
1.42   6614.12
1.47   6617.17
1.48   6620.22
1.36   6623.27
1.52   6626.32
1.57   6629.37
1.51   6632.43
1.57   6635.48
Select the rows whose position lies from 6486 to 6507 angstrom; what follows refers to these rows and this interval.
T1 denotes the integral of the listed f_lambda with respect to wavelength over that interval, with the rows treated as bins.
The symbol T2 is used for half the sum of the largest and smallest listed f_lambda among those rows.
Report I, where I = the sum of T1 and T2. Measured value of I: 33.0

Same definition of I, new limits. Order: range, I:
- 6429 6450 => 34.6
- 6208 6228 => 35.3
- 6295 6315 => 34.1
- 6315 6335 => 32.7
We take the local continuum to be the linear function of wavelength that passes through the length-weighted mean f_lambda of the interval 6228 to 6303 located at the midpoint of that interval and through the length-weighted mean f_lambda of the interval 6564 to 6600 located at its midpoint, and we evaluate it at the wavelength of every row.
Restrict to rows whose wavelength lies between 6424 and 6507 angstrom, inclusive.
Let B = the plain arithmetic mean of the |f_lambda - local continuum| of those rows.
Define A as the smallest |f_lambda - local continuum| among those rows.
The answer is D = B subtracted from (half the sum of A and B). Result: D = -0.049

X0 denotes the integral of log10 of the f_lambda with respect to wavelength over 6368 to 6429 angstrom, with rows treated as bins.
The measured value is 10.7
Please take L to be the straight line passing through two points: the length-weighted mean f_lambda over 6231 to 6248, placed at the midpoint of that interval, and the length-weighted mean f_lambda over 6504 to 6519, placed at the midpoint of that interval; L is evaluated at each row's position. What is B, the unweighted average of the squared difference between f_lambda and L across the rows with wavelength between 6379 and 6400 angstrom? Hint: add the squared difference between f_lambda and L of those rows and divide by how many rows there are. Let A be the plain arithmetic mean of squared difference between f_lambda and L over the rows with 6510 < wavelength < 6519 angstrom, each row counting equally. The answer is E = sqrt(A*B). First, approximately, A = 0.0008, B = 0.0083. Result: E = 0.003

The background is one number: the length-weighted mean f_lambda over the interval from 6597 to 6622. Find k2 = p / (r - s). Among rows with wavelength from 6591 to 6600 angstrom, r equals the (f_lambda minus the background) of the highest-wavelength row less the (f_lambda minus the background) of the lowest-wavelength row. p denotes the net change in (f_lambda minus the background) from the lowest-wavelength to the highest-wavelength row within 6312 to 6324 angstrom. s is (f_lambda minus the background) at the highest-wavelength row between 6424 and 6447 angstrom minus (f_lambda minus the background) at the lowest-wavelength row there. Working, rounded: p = 0.07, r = 0.36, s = 0.10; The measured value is 0.3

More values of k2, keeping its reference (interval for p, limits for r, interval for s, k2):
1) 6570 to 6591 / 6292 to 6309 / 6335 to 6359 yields 4.0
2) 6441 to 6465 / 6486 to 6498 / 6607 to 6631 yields -0.3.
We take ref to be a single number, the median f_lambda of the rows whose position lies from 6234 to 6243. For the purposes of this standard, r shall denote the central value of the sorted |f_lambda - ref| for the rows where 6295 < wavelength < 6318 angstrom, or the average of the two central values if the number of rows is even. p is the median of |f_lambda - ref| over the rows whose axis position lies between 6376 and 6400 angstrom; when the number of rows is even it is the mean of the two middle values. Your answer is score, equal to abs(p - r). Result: 0.10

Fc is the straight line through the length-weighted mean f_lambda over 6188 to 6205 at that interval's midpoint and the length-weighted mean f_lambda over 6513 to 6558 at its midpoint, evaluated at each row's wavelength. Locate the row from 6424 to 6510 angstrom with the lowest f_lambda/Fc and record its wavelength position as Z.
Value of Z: 6481.45 angstrom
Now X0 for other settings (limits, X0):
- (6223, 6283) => 12.3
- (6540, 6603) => 12.0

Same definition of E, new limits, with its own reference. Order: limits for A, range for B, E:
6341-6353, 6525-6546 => 0.003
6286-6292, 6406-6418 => 0.007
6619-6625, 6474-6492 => 0.004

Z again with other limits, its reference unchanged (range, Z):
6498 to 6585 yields 6553.49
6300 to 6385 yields 6316.44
